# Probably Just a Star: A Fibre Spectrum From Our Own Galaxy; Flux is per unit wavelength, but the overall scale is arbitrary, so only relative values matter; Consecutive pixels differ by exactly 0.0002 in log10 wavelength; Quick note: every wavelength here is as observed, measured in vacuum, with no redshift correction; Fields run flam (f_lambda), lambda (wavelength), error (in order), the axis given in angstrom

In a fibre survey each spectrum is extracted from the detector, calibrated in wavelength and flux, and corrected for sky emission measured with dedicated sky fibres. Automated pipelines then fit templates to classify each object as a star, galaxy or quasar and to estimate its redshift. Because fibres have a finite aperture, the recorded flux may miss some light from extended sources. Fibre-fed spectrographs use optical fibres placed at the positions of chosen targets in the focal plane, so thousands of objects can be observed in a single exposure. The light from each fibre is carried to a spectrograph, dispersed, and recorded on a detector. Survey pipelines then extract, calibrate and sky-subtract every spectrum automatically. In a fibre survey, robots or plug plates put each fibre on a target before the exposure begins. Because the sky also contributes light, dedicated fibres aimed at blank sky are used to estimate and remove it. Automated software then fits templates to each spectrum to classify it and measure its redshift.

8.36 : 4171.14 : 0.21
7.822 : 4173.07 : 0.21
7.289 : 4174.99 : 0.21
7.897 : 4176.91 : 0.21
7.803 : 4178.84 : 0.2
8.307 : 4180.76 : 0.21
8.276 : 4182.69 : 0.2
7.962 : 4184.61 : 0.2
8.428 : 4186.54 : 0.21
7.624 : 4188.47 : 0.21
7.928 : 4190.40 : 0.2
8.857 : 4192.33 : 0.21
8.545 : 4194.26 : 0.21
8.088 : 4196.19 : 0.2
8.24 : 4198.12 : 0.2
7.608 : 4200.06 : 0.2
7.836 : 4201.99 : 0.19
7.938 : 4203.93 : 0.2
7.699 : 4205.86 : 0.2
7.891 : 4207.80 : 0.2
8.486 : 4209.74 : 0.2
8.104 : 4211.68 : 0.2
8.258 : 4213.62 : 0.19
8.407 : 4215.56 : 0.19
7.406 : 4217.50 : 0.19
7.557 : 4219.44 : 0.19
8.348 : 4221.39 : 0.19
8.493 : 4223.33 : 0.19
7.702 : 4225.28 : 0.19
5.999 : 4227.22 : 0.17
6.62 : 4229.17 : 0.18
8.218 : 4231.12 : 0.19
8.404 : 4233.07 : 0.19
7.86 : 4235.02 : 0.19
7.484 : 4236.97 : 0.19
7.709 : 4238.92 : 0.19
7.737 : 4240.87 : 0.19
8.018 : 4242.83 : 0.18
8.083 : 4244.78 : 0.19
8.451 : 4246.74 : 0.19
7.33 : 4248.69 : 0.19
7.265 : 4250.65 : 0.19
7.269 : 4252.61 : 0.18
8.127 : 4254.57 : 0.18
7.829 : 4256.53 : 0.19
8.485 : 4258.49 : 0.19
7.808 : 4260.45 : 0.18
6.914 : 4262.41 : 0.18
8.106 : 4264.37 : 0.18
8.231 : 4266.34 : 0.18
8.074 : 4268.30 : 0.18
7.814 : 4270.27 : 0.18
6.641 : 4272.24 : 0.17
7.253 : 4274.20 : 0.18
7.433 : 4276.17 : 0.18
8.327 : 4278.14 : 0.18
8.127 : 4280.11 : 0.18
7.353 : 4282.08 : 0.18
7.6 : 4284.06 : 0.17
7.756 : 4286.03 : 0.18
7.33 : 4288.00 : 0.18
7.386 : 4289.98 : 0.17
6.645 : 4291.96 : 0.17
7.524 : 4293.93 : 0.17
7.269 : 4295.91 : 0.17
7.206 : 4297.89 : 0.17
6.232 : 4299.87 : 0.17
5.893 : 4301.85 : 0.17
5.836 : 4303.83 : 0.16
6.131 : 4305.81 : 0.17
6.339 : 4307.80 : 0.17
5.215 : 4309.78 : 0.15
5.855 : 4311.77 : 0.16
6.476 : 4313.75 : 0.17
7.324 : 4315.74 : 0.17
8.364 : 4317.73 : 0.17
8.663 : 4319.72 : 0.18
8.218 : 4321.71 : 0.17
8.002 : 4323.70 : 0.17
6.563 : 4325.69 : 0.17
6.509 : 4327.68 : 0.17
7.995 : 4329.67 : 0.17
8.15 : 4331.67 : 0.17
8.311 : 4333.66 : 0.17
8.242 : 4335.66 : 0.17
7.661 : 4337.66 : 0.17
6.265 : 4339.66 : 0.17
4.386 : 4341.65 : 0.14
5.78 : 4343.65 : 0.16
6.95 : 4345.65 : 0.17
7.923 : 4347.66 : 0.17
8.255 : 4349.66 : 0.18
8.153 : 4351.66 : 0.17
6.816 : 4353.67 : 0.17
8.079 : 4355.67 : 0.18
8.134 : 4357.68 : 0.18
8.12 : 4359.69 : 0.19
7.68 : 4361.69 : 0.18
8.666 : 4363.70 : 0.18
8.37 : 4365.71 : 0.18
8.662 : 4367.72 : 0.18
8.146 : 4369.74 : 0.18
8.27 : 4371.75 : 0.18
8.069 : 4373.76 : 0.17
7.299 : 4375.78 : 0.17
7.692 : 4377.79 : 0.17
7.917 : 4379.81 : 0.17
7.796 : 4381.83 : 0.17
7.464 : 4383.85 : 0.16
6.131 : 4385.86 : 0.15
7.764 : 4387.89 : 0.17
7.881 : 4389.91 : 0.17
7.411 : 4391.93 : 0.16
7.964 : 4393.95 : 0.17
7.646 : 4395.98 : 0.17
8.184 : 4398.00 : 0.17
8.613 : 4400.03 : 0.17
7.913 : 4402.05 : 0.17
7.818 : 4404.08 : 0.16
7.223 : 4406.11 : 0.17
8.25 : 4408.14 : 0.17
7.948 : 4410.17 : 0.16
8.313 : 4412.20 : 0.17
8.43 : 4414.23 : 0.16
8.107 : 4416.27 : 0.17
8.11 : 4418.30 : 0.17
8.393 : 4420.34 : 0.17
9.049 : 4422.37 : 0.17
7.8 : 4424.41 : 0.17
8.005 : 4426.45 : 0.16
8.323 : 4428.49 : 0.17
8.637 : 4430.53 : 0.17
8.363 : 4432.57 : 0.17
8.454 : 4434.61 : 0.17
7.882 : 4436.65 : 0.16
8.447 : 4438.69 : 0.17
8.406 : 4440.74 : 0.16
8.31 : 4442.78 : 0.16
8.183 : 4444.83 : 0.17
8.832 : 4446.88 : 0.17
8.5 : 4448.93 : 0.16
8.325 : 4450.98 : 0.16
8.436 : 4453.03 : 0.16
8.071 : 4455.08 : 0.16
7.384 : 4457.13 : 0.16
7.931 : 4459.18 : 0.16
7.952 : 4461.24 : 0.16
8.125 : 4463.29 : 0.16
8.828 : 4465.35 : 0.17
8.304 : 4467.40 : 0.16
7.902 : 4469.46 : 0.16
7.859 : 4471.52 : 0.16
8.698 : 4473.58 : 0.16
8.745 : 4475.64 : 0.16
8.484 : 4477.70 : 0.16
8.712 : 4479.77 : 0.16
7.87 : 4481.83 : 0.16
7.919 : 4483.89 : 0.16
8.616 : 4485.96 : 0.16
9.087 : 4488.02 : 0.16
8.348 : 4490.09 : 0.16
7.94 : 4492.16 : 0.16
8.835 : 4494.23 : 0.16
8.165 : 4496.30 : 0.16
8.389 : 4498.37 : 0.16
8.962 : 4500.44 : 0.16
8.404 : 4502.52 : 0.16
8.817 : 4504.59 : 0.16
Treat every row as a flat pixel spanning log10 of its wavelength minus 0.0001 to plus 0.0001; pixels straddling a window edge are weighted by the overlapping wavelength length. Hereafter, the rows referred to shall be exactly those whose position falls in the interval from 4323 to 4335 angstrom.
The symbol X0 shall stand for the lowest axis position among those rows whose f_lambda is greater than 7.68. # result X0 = 4323.70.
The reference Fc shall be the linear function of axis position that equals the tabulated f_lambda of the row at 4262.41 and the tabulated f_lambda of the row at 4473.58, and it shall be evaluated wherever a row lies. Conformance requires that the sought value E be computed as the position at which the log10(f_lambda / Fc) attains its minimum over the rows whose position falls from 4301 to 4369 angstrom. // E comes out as 4341.65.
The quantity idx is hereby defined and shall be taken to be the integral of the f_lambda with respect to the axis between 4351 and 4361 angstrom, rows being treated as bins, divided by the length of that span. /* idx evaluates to 7.8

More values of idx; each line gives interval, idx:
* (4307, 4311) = 5.8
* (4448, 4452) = 8.4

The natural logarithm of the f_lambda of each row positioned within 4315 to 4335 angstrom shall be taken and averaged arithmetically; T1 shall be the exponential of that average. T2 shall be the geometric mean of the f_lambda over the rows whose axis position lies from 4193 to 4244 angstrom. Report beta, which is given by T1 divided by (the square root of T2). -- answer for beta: 2.78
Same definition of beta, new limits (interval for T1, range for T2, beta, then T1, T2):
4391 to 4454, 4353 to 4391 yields 2.93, 8.2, 7.82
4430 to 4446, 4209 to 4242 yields 2.99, 8.3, 7.78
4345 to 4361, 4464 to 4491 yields 2.69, 7.8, 8.40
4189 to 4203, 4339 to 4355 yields 3.15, 8.1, 6.69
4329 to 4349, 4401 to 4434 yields 2.46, 7.0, 8.16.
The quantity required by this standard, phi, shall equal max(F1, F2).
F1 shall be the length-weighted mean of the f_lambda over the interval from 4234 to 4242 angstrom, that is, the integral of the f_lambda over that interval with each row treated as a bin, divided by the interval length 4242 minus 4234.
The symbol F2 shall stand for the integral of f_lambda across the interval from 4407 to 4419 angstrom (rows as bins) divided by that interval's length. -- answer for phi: 8.19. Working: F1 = 7.7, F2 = 8.2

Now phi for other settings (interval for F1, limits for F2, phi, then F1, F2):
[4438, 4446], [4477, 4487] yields 8.33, 8.3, 8.3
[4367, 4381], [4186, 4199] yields 8.24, 8.0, 8.2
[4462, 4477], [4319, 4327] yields 8.35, 8.4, 7.8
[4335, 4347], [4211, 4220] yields 7.96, 6.5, 8.0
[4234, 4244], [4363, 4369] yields 8.53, 7.8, 8.5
